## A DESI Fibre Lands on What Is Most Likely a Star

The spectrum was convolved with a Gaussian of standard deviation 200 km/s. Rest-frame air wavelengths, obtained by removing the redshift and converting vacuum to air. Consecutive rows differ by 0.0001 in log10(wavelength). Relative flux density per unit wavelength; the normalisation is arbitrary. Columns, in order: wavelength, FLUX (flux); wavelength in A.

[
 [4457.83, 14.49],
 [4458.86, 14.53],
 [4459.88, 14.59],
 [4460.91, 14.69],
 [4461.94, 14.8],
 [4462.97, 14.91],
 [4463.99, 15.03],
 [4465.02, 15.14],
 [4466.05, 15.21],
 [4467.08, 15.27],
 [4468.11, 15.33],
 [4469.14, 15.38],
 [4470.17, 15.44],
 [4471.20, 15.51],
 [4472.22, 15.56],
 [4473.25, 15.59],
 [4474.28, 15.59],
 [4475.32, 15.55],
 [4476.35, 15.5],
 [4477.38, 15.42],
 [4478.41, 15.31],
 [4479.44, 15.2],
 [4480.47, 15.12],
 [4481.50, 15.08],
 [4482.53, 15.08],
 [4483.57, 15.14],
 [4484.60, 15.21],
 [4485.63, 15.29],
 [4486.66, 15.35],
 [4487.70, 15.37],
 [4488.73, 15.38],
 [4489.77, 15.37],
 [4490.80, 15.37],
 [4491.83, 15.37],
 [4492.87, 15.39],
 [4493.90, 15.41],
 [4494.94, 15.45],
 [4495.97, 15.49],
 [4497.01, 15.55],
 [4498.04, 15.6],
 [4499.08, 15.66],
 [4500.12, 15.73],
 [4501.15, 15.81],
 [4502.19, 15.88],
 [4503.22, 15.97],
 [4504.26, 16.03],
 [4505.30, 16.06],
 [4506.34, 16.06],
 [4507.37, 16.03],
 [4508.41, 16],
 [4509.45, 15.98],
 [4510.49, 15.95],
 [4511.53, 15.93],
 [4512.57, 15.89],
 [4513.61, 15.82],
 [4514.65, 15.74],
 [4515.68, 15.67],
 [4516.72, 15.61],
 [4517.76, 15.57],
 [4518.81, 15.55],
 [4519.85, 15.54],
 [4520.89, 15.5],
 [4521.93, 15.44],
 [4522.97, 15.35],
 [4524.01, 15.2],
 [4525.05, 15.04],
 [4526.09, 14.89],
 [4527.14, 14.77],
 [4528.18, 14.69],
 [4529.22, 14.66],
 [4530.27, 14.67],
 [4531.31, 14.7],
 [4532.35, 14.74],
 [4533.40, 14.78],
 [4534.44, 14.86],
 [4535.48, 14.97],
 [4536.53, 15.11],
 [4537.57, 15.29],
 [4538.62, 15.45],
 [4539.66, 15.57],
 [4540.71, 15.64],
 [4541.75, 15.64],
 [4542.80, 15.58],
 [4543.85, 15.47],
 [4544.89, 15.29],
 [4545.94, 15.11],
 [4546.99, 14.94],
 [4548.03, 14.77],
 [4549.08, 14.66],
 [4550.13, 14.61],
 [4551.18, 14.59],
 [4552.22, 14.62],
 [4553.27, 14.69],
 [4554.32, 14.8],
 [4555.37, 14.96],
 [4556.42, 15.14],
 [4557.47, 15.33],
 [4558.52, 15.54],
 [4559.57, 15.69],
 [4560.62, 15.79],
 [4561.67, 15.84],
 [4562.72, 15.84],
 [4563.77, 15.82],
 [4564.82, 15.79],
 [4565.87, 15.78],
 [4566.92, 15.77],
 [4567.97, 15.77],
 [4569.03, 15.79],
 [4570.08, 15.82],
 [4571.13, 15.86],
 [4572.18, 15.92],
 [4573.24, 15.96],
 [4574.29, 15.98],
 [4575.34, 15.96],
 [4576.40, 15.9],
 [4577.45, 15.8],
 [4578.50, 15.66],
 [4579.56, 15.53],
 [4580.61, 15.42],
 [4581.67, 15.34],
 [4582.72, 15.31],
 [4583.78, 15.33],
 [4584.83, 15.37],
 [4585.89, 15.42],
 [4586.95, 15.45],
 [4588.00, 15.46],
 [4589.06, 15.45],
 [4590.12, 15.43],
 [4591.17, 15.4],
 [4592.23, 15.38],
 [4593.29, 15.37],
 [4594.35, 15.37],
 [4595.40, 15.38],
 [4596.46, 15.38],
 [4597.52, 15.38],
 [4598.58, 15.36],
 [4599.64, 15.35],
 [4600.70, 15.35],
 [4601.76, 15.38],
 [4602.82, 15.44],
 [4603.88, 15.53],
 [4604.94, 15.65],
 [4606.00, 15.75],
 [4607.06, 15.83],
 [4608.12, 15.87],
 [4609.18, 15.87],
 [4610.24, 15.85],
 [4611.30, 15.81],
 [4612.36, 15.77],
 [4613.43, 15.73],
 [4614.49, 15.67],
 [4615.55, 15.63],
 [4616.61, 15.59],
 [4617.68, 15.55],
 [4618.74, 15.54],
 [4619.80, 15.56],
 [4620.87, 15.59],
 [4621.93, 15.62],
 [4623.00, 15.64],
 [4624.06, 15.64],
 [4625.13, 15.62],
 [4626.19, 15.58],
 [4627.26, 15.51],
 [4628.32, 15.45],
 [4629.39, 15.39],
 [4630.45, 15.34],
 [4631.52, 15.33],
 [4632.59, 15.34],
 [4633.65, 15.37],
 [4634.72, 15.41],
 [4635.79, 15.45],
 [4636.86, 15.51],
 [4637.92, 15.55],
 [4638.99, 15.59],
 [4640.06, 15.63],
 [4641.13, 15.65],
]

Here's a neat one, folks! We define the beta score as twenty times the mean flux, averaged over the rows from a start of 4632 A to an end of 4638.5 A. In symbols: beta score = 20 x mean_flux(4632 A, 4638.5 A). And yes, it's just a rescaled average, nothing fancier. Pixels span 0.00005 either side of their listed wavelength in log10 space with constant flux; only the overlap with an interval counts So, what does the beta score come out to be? 309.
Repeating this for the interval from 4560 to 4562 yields 316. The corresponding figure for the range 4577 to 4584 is 310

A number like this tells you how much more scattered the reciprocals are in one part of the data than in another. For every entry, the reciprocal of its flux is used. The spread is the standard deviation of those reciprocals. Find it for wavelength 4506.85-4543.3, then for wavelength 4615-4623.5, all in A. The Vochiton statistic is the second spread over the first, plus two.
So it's 2.1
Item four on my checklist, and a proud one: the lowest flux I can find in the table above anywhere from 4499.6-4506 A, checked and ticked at 15.73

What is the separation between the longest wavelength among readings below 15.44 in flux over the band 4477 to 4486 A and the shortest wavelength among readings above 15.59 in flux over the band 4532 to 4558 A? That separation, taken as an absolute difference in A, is 55.1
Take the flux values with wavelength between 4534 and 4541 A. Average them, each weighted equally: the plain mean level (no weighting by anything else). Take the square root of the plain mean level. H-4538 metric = 3.91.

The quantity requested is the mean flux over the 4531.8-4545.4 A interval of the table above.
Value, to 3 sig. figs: 15.3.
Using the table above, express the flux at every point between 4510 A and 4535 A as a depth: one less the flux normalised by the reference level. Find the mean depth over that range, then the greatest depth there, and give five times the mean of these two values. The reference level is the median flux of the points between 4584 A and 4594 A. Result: 0.15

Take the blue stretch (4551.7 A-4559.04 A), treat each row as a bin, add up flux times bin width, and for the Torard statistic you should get 110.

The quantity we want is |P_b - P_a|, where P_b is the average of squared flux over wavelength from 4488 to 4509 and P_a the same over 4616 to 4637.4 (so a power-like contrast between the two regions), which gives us 5.6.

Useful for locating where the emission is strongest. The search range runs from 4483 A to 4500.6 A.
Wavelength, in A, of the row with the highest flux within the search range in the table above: 4500.12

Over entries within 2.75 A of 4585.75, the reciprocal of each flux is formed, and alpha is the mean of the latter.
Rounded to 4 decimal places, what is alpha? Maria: 0.0649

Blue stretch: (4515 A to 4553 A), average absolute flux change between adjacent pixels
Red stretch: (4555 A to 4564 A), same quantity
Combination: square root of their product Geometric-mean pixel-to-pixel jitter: 0.099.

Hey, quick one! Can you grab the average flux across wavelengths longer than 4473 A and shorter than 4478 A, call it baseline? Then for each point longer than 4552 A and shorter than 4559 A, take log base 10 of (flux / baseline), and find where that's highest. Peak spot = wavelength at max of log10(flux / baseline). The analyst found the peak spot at 4558.52 A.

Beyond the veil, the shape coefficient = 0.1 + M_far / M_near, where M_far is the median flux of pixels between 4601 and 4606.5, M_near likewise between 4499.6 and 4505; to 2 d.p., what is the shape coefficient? 1.08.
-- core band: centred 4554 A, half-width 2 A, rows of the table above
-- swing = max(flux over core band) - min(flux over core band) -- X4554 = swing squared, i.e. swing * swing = 0.116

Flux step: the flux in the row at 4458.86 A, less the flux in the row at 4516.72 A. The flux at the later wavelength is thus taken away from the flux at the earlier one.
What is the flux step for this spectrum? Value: -1.1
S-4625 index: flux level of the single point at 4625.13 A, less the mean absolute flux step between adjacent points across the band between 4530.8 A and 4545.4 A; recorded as 15.5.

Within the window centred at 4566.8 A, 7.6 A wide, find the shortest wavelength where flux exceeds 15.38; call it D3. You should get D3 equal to 4563.77 A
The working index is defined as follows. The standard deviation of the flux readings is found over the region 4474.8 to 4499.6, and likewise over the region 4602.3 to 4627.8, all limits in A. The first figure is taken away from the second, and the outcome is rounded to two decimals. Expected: -0.04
